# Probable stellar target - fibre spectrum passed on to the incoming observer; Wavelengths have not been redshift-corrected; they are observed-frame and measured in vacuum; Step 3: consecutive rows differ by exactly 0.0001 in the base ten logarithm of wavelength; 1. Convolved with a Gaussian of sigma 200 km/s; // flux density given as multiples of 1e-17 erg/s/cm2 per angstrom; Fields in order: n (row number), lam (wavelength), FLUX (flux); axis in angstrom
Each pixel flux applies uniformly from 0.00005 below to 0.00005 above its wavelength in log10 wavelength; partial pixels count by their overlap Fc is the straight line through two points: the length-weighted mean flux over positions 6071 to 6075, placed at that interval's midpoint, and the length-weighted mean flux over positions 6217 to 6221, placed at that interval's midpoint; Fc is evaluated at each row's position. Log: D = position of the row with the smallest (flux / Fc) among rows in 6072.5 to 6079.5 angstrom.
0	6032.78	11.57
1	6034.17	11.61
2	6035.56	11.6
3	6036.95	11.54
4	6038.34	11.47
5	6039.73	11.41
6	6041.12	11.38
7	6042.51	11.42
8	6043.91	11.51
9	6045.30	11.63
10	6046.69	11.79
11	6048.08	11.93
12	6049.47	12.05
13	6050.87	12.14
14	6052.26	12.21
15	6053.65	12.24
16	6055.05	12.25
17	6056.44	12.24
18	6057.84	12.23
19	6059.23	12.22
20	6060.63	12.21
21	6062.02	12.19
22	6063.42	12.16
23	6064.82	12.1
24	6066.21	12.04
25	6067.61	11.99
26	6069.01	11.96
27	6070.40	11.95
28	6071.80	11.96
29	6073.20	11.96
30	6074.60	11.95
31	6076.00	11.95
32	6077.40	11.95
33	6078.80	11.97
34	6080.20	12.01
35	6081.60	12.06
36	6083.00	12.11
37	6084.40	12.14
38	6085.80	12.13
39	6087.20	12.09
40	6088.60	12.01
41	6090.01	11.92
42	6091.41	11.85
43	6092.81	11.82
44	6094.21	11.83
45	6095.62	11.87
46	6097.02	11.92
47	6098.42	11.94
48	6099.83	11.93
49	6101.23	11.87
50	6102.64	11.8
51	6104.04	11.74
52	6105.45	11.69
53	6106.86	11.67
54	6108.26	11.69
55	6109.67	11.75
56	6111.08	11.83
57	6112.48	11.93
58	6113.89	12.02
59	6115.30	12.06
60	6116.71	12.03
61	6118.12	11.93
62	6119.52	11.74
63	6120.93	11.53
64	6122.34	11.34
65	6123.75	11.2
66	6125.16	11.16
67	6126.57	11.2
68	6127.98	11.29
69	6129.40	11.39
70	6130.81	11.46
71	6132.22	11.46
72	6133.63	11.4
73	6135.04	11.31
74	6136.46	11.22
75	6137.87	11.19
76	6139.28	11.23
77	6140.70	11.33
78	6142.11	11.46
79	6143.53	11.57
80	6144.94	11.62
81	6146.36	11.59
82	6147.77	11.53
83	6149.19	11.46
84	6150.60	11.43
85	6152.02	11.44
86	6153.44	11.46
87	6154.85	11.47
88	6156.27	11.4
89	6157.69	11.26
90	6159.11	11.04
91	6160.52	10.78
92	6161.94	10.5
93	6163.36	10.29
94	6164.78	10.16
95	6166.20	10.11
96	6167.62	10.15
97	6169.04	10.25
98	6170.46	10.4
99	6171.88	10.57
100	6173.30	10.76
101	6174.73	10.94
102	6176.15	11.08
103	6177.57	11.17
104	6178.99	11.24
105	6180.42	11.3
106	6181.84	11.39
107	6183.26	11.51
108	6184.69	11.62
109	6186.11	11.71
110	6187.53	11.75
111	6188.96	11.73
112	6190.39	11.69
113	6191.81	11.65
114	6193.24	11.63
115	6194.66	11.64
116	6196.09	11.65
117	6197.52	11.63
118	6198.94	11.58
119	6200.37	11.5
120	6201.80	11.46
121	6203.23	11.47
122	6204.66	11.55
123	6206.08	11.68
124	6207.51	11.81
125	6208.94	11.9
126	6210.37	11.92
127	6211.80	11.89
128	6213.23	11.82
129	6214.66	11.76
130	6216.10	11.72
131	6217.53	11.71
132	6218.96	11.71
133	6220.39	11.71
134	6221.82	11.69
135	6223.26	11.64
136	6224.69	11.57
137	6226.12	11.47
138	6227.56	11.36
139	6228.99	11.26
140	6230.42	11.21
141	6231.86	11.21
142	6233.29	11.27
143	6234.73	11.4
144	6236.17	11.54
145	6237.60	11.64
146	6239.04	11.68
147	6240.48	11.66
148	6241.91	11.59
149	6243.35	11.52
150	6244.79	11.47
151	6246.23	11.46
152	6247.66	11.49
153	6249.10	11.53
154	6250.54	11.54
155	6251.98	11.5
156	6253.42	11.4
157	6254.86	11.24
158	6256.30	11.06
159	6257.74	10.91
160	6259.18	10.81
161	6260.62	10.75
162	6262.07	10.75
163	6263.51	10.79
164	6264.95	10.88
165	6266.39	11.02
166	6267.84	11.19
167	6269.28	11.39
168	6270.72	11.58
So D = 6074.60 angstrom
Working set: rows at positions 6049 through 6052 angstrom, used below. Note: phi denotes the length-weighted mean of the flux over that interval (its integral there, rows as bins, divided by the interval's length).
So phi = 12.1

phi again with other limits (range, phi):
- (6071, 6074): 11.9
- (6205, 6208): 11.7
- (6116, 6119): 12.0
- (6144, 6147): 11.6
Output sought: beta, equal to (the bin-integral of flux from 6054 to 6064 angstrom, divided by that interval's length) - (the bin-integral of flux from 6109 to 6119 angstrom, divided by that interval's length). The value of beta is 0.3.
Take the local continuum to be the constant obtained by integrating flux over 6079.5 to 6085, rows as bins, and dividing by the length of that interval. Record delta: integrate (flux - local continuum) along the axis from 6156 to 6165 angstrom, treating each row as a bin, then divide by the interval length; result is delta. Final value -1.3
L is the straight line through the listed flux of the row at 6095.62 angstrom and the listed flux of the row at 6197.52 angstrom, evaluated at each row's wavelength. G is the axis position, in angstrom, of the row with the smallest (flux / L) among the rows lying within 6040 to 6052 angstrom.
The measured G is 6041.12 angstrom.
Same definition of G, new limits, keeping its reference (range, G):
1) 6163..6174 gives 6166.20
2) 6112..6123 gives 6122.34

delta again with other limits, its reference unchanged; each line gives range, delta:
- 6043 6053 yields -0.2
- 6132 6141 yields -0.8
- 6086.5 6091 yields -0.1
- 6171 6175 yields -1.4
